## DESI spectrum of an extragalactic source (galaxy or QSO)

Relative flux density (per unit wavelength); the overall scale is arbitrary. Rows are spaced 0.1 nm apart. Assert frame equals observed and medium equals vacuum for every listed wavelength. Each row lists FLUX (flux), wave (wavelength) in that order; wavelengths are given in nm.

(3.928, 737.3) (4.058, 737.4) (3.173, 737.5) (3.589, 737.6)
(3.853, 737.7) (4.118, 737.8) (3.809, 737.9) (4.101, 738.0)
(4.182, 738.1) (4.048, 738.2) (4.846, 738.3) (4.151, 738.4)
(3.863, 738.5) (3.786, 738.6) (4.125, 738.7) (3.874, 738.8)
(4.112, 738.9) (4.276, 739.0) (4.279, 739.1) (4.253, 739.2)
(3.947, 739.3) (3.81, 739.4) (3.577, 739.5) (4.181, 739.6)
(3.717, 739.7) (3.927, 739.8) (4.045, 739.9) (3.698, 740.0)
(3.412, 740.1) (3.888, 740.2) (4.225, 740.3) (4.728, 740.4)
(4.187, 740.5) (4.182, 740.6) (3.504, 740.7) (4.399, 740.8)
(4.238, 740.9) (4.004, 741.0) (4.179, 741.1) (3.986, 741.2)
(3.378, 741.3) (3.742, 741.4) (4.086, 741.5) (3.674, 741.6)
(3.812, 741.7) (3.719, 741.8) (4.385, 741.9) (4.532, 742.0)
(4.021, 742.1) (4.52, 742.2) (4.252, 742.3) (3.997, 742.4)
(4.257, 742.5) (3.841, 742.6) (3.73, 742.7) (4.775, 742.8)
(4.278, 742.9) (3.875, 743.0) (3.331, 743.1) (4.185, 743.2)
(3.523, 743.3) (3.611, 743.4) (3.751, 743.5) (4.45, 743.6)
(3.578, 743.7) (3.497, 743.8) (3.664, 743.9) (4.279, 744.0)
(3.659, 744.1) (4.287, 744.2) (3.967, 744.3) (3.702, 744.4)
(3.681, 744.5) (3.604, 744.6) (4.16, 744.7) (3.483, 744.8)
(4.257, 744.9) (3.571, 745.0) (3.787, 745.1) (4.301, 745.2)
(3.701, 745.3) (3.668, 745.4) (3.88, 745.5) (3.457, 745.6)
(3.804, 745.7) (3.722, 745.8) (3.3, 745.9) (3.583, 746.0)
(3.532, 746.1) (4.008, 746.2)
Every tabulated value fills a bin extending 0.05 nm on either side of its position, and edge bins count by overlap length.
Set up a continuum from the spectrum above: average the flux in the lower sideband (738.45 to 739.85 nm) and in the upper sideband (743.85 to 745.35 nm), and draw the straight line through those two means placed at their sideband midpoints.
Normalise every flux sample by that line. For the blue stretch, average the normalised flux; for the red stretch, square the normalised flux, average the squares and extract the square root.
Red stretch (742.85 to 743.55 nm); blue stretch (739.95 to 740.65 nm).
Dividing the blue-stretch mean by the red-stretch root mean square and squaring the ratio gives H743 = 1.10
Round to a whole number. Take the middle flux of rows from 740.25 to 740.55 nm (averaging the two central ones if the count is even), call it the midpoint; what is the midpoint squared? 18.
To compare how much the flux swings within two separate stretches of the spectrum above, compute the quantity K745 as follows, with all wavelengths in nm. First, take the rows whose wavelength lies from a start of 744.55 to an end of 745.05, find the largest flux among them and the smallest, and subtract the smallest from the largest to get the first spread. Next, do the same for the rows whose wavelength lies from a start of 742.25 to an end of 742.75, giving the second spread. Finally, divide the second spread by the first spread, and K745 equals 0.68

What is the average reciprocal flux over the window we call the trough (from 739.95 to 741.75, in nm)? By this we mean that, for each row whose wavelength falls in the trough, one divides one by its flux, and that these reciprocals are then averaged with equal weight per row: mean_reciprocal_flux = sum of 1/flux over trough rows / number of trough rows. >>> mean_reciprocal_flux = 0.254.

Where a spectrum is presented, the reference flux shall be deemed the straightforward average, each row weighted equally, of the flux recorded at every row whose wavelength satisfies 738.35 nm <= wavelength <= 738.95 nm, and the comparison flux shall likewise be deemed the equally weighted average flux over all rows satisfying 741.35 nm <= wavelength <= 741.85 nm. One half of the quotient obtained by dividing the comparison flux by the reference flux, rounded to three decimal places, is 0.478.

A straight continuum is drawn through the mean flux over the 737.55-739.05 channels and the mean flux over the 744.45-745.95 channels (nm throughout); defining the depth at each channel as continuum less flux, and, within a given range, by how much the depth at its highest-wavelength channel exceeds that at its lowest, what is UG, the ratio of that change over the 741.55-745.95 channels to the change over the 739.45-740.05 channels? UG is -1.4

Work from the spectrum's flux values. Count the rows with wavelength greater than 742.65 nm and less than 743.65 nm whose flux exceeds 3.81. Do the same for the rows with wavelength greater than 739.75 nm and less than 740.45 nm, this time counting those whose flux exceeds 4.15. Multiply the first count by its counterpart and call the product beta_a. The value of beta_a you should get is 10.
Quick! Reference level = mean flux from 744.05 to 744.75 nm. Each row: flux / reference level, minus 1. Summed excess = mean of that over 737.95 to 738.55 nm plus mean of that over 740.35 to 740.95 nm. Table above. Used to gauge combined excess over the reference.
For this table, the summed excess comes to 0.17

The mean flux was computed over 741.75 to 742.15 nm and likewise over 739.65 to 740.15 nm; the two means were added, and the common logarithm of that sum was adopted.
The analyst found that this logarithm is 0.899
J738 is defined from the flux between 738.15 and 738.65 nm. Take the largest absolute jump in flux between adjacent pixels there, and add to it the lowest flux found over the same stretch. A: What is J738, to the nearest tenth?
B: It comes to 4.6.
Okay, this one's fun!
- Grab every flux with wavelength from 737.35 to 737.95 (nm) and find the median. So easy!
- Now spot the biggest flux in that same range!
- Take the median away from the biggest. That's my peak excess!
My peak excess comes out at 0.29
